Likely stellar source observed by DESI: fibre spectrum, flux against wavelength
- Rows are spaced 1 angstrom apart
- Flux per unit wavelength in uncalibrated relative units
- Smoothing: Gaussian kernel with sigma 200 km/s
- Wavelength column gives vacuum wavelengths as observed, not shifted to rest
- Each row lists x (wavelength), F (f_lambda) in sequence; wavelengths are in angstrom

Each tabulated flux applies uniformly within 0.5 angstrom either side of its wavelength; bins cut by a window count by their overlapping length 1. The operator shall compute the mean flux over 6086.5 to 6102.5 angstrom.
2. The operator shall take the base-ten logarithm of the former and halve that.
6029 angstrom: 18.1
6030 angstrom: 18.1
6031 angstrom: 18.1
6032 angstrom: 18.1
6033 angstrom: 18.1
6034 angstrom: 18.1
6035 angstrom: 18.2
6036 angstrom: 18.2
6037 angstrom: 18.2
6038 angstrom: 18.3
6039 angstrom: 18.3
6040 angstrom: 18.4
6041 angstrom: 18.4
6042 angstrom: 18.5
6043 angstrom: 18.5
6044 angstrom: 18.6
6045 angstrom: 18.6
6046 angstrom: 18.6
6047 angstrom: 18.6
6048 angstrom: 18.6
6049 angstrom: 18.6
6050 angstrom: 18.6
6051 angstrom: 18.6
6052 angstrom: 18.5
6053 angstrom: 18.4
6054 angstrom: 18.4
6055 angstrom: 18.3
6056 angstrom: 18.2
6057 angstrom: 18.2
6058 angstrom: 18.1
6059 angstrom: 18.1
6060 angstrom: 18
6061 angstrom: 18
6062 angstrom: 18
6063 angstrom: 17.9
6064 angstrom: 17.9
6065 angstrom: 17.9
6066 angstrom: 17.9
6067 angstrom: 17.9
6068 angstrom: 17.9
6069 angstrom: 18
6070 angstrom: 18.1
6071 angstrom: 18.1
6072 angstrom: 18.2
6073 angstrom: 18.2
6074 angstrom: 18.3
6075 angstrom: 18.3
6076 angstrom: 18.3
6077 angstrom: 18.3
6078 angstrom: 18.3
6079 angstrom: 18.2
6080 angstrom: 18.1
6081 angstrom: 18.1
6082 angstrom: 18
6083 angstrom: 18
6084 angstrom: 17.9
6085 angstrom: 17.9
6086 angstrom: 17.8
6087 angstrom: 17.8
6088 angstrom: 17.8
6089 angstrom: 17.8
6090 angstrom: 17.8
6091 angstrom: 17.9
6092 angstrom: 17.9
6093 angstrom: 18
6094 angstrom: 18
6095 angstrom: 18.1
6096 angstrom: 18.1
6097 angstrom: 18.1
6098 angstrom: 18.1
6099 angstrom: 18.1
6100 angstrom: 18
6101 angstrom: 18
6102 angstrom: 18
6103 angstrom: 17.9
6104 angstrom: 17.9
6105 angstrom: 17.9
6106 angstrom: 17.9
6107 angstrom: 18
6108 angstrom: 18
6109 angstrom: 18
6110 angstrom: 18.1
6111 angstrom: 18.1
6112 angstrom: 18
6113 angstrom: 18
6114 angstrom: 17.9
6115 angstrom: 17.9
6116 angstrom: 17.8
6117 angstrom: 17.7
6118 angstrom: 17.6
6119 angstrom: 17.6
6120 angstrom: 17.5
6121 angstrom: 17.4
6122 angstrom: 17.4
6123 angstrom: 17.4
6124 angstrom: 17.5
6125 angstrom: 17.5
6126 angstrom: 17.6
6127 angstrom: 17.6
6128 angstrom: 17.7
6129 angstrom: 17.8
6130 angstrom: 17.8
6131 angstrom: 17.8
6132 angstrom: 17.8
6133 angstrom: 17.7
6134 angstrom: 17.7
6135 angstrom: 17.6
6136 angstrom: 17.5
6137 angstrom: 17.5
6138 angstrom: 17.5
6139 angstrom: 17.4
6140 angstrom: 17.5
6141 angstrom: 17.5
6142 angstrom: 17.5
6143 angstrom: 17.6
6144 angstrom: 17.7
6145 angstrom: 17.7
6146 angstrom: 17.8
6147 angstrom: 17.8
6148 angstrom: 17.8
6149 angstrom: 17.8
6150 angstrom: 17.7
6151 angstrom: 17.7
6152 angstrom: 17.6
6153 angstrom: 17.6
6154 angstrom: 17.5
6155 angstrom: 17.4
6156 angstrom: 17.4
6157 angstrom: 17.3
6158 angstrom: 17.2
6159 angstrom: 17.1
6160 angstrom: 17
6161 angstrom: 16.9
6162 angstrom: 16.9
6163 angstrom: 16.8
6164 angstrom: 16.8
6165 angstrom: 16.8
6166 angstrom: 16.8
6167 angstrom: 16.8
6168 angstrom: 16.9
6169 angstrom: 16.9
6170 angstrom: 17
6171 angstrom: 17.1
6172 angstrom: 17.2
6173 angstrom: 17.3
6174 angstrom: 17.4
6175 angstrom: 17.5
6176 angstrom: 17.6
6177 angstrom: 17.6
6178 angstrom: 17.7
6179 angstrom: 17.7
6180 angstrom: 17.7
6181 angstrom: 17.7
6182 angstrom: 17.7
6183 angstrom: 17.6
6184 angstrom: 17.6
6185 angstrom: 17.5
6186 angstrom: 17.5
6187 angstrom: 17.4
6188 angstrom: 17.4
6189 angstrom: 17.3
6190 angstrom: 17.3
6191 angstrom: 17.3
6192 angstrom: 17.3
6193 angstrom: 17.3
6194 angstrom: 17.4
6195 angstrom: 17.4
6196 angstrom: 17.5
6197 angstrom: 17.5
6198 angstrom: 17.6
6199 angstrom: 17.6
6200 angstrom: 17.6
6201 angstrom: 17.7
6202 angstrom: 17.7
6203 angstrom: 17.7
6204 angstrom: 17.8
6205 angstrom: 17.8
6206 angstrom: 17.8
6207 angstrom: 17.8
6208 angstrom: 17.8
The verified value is 0.627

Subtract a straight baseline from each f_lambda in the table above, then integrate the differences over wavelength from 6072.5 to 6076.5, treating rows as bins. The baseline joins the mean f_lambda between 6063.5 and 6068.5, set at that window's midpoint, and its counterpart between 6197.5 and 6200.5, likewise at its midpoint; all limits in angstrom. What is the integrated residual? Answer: 1.6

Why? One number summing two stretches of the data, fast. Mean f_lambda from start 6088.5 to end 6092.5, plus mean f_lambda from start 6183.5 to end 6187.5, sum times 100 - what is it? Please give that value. 3535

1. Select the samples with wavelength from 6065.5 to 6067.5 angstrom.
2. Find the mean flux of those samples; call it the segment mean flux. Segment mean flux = 17.90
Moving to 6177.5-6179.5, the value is 17.70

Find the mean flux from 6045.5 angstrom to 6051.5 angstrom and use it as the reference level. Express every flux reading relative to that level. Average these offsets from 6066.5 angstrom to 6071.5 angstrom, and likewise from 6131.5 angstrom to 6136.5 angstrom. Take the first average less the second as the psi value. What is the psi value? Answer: 0.3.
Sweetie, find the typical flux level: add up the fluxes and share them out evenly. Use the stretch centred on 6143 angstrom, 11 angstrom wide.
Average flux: 17.6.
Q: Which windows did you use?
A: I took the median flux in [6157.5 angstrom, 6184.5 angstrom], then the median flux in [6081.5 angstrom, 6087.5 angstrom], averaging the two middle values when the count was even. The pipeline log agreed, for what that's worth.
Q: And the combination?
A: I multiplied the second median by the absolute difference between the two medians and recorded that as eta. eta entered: 12.5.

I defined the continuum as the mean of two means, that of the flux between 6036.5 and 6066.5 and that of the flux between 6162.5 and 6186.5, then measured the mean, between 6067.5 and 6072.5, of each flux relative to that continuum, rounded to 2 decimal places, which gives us 1.01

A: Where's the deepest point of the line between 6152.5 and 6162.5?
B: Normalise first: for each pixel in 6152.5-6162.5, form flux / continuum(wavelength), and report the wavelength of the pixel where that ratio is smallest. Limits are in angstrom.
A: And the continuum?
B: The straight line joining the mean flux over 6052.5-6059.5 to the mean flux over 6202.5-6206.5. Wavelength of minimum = 6161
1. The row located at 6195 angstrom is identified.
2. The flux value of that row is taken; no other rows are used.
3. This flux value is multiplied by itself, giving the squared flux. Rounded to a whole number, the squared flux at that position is 303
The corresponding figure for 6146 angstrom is 317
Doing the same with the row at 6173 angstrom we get 299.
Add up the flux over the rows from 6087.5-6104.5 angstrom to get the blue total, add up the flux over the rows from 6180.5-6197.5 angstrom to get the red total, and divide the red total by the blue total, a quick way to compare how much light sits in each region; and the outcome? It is 0.971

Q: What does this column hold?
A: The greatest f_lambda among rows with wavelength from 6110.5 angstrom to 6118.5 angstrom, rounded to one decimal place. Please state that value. 18.1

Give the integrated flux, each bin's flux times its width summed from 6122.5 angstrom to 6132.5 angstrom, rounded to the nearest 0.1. 176.5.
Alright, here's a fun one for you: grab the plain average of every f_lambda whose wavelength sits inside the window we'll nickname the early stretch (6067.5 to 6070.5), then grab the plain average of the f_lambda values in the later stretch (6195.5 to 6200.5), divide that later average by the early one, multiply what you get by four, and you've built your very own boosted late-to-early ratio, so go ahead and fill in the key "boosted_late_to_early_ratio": 3.90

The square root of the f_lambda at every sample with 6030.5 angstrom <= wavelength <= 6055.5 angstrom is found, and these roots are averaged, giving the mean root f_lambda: 4.29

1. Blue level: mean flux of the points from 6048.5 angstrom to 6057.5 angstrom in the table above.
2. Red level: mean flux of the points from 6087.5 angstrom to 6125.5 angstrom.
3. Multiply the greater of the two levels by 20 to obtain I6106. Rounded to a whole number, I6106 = 368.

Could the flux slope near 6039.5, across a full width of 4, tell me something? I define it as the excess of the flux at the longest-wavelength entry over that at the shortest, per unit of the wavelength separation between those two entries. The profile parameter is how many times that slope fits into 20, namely 600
